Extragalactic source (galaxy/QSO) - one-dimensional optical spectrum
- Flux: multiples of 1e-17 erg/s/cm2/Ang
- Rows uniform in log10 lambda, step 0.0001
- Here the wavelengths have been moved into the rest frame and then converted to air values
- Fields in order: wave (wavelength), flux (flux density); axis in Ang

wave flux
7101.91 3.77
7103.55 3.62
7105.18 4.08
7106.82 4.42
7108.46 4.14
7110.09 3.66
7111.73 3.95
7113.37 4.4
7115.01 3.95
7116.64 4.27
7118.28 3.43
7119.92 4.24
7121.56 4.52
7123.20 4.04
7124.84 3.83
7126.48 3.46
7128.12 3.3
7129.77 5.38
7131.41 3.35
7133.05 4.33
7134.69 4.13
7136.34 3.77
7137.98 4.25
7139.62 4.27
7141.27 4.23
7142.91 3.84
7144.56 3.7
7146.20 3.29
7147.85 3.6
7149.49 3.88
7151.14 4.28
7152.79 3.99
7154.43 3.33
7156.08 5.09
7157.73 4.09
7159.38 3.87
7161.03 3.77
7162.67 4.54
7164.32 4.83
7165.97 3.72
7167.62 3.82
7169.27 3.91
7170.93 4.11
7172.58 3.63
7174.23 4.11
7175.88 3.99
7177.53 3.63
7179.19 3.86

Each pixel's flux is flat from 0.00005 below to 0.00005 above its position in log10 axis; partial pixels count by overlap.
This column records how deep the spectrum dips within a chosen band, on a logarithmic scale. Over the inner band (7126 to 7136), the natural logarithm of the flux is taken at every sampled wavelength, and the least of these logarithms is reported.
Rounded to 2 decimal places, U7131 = 1.19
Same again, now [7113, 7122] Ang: 1.23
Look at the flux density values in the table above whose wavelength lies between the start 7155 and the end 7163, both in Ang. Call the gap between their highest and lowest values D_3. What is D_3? 1.3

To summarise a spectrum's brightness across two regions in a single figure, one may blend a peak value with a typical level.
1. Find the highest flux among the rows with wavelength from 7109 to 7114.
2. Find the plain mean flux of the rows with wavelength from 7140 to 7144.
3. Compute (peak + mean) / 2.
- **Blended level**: 4.22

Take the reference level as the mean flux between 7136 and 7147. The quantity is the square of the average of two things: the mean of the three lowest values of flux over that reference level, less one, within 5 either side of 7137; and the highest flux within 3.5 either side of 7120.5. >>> 5.2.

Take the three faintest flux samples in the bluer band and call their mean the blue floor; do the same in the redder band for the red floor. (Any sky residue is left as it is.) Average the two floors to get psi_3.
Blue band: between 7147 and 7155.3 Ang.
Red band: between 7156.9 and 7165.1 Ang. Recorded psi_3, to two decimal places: 3.76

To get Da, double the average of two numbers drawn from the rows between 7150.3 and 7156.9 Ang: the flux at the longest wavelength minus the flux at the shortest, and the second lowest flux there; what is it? 4.8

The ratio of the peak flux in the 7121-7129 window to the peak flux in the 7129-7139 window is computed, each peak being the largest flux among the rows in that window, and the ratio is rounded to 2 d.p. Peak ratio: 0.84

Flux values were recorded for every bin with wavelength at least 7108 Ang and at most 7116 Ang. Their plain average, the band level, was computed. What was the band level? 4.02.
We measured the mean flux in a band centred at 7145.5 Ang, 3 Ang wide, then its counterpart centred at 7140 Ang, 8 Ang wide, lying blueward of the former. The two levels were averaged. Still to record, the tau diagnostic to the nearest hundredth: 3.78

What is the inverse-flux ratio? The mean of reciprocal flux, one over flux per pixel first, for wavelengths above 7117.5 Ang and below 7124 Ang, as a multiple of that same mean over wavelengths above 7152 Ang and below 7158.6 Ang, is 1.00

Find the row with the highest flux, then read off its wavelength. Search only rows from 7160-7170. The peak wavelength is 7164.32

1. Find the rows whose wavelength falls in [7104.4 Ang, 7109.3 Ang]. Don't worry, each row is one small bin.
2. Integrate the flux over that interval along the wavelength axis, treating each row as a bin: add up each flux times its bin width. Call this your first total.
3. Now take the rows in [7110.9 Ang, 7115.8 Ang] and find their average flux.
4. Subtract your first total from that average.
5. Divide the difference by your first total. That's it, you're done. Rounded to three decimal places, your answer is -0.802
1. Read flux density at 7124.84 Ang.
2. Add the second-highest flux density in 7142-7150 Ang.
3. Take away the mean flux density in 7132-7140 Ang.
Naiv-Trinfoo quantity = 3.5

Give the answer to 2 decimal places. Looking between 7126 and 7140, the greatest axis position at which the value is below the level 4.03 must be 7136.34 Ang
